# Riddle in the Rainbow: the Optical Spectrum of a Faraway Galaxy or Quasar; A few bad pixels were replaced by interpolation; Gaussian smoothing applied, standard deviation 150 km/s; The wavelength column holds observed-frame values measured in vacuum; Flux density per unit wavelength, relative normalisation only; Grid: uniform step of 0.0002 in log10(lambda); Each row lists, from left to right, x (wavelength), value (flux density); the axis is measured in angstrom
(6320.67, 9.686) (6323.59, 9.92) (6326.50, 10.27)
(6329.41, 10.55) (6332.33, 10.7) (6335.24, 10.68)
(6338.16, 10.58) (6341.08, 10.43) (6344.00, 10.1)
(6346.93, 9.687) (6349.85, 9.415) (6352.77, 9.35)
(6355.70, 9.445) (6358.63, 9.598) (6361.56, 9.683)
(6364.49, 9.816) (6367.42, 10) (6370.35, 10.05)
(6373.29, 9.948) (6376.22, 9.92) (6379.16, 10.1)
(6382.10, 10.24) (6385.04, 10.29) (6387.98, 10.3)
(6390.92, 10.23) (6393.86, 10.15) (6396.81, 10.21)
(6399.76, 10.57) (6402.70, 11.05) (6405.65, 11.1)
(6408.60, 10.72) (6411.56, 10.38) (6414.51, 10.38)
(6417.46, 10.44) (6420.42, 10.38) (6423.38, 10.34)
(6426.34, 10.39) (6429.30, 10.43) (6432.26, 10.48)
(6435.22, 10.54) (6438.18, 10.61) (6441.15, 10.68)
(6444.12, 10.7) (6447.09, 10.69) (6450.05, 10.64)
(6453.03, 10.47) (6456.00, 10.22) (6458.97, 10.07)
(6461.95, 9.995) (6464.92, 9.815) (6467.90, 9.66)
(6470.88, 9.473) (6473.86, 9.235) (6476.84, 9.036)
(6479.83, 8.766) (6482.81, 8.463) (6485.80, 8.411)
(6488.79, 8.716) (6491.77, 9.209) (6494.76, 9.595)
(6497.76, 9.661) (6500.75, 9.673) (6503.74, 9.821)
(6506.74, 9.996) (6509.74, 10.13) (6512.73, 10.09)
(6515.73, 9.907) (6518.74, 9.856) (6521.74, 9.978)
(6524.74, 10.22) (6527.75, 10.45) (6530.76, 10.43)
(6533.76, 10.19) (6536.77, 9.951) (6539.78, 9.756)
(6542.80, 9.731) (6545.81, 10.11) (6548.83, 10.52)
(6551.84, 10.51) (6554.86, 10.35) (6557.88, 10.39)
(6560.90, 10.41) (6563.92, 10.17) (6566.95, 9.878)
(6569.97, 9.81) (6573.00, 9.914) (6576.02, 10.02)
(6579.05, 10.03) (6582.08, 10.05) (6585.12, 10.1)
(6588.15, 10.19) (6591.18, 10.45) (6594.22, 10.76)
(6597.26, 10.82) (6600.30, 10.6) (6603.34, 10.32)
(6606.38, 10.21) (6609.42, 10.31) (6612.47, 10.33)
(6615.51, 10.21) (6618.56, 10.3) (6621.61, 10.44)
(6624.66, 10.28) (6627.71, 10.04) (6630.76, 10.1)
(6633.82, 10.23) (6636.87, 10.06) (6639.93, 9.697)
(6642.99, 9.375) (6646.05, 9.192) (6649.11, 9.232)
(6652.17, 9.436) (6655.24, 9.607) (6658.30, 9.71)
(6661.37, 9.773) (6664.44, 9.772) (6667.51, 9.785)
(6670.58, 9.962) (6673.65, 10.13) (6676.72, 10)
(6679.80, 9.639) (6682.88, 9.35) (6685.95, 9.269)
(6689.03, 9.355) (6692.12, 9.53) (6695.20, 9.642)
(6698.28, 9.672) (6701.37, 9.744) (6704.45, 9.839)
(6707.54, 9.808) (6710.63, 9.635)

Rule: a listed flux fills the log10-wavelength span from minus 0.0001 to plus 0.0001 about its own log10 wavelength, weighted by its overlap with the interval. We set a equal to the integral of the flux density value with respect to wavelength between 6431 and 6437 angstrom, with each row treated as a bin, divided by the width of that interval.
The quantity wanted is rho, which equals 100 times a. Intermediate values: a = 10.5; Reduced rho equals 1053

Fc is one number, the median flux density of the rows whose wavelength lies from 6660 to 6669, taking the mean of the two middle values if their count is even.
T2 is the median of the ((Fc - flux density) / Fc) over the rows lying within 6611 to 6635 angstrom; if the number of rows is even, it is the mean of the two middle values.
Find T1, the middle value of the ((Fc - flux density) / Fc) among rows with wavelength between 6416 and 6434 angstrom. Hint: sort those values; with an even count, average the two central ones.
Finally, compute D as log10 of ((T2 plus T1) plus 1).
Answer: -0.053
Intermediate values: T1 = -0.065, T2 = -0.049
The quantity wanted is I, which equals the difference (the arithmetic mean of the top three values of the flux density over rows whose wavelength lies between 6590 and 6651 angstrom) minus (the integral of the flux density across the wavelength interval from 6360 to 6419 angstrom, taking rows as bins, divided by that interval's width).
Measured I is 0.4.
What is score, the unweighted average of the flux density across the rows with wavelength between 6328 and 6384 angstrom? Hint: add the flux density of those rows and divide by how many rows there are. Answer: 10.02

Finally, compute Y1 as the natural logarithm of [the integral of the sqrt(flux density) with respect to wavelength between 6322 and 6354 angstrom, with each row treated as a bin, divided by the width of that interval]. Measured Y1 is 1.159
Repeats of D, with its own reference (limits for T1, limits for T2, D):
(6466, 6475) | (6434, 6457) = -0.025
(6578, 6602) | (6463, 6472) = -0.020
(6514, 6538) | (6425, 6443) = -0.049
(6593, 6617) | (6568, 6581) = -0.034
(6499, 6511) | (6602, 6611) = -0.031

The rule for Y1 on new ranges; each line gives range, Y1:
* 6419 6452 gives 1.177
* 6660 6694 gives 1.135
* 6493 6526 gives 1.146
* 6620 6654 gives 1.142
